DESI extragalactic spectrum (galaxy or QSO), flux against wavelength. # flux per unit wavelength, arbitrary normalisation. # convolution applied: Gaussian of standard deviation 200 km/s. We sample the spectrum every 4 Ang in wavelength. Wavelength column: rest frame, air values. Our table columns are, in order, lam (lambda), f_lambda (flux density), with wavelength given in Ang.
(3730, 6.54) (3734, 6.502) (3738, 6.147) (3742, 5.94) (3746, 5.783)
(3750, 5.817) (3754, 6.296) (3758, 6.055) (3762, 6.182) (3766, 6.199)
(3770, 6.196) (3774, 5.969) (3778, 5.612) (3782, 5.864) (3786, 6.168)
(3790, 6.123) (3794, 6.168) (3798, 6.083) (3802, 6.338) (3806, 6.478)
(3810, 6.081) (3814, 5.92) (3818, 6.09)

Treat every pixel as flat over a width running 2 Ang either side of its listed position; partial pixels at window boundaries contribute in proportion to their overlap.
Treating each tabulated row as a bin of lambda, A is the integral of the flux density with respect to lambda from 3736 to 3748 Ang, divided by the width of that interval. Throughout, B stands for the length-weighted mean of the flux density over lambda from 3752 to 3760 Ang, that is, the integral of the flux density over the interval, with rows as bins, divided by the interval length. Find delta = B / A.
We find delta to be 1.04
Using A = 5.96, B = 6.18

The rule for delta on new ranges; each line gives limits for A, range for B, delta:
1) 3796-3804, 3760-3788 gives 0.97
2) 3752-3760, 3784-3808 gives 1.01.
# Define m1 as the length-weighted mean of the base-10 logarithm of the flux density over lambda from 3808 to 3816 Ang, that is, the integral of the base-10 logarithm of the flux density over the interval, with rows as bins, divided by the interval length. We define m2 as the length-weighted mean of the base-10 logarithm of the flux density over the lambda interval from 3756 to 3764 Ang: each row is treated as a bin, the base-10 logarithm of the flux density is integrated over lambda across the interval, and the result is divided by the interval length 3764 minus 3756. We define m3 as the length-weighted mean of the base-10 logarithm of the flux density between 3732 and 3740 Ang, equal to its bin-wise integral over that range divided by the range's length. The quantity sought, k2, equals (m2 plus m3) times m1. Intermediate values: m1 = 0.778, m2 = 0.787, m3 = 0.801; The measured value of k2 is 1.24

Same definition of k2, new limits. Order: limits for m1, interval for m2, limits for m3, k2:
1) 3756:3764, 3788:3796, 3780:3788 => 1.23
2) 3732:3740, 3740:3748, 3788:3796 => 1.25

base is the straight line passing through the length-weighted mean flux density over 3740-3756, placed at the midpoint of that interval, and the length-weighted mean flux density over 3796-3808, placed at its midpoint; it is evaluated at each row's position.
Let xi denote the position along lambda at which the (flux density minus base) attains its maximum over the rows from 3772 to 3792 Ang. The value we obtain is 3786 Ang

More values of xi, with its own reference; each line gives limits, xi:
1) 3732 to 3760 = 3734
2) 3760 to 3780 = 3762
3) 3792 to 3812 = 3806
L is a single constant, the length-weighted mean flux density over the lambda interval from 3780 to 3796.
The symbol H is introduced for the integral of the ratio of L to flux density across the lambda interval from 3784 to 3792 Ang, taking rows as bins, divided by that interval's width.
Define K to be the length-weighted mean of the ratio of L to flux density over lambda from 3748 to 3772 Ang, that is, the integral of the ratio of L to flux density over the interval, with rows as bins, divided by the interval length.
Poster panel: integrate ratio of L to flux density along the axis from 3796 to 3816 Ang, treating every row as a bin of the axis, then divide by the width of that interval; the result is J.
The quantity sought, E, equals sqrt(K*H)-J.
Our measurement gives 0.007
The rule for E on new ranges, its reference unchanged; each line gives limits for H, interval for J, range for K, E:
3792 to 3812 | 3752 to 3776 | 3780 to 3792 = 0.002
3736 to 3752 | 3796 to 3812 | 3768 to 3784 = 0.054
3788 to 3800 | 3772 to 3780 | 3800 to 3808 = -0.080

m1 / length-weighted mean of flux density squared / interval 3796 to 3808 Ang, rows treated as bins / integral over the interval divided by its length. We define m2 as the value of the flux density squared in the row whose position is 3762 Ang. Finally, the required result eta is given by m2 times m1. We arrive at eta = 1518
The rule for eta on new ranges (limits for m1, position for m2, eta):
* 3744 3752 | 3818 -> 1248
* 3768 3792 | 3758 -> 1316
